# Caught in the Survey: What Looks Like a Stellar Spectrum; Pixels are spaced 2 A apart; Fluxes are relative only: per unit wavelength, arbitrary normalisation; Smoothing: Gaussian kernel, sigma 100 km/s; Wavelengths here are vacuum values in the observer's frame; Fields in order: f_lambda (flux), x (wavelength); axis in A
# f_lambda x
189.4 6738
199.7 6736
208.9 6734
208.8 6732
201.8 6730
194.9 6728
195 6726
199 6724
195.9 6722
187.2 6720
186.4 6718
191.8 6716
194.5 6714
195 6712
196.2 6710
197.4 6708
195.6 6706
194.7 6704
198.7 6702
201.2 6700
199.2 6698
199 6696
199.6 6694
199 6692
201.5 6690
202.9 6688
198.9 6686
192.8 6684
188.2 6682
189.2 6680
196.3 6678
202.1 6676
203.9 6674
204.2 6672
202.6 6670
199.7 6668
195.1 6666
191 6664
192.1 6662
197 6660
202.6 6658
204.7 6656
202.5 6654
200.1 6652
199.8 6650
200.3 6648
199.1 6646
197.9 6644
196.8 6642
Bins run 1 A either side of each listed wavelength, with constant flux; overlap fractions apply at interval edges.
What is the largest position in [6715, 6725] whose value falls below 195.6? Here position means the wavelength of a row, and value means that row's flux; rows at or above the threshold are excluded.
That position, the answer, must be 6720 A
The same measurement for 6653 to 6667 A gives 6666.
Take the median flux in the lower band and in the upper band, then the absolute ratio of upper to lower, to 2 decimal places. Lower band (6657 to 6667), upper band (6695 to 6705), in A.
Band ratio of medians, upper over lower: 1.02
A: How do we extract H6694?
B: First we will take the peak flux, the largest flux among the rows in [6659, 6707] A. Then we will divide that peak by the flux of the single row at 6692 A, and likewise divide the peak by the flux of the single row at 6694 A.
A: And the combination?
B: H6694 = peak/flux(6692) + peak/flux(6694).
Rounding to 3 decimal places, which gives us 2.049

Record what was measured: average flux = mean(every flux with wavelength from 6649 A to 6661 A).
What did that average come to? 201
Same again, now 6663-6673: 199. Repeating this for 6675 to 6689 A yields 196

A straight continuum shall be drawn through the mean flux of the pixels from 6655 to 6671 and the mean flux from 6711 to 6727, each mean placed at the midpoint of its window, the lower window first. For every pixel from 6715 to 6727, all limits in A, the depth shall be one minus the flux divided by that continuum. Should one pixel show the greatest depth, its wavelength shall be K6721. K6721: 6718 A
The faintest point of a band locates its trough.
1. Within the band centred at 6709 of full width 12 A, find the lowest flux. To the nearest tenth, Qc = 194.5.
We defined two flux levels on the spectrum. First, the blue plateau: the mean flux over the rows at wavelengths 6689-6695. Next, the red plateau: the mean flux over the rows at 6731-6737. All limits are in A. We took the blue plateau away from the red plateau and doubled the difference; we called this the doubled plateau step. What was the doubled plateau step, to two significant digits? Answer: 12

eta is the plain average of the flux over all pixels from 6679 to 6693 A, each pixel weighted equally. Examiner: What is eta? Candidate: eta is 196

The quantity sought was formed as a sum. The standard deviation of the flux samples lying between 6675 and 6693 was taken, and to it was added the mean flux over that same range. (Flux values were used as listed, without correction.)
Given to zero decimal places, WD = 202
